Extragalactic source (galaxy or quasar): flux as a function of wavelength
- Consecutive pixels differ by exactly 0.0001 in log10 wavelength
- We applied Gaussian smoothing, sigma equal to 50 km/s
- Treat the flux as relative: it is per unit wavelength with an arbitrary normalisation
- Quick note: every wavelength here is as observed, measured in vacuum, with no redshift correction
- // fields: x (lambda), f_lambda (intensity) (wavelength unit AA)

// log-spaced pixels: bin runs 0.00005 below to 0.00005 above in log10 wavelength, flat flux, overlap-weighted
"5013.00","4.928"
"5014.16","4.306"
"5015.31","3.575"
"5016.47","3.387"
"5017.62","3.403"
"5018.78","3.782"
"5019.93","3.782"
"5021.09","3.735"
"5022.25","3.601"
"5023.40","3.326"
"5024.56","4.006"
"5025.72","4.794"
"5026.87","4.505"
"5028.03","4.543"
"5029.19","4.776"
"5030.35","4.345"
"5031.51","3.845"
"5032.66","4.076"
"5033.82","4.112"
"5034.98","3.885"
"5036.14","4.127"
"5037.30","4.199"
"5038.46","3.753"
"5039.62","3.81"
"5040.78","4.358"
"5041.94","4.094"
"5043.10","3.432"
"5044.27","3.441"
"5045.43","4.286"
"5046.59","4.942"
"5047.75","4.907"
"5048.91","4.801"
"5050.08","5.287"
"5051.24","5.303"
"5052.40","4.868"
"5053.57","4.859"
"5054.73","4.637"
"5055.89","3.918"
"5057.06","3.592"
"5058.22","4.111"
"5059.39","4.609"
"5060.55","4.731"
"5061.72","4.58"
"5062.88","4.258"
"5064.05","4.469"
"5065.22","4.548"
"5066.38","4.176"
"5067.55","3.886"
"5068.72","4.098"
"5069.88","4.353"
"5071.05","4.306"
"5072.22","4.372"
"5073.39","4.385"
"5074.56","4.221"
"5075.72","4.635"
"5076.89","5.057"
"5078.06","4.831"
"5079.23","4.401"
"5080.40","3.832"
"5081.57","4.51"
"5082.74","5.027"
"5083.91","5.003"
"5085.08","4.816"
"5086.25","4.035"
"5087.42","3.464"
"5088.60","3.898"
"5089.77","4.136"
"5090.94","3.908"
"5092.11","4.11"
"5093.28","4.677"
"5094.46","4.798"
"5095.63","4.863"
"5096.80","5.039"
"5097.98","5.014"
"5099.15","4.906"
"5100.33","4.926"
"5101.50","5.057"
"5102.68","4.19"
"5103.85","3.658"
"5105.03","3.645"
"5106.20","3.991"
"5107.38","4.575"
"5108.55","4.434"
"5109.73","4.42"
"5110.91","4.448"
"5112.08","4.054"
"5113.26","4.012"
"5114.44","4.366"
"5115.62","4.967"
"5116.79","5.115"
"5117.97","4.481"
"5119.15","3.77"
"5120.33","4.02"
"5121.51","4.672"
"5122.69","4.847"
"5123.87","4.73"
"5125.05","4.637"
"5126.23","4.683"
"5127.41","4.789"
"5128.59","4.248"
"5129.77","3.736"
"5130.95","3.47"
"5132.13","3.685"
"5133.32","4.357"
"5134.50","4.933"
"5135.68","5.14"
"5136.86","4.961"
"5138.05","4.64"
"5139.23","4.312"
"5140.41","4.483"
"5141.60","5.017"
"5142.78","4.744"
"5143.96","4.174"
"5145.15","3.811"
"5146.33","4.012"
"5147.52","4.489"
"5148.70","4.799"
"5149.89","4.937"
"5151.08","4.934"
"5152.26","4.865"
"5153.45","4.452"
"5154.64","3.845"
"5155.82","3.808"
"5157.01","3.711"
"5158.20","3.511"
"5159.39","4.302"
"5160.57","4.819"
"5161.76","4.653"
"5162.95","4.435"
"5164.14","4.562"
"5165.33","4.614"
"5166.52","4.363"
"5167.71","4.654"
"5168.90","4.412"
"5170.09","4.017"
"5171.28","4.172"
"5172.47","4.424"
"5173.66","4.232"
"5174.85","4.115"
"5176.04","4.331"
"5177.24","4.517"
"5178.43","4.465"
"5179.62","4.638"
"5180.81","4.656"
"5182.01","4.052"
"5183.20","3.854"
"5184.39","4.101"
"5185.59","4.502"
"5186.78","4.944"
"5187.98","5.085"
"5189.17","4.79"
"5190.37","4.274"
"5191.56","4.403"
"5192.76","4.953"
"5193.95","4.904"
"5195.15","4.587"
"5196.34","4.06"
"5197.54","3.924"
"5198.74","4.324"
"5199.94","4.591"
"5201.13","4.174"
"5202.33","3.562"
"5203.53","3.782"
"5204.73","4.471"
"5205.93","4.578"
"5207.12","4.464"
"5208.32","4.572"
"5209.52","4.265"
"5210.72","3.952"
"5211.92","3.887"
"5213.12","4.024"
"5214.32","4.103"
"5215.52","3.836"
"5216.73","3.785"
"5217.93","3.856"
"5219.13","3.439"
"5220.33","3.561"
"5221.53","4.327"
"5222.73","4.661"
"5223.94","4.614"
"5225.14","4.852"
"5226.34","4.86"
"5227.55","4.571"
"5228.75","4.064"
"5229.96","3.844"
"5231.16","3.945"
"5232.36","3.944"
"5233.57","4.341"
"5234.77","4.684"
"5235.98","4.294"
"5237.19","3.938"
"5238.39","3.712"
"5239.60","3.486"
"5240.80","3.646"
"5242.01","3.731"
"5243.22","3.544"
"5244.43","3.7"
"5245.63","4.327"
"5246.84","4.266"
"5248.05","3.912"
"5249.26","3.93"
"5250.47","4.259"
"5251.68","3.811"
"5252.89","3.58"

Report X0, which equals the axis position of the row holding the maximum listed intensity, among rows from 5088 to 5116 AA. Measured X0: 5101.50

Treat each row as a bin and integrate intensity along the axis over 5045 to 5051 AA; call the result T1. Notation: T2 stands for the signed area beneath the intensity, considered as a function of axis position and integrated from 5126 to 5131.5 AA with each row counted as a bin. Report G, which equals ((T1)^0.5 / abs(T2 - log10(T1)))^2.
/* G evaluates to 0.064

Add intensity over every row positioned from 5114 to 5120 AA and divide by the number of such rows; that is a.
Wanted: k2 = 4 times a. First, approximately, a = 4.54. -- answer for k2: 18.2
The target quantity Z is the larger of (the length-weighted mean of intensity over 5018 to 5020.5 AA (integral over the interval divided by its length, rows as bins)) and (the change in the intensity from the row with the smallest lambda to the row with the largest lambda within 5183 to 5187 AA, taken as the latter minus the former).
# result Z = 3.75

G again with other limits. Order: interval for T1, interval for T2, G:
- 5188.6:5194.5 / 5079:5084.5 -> 0.049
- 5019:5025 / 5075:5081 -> 0.033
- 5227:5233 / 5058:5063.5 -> 0.045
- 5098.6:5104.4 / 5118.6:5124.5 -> 0.044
